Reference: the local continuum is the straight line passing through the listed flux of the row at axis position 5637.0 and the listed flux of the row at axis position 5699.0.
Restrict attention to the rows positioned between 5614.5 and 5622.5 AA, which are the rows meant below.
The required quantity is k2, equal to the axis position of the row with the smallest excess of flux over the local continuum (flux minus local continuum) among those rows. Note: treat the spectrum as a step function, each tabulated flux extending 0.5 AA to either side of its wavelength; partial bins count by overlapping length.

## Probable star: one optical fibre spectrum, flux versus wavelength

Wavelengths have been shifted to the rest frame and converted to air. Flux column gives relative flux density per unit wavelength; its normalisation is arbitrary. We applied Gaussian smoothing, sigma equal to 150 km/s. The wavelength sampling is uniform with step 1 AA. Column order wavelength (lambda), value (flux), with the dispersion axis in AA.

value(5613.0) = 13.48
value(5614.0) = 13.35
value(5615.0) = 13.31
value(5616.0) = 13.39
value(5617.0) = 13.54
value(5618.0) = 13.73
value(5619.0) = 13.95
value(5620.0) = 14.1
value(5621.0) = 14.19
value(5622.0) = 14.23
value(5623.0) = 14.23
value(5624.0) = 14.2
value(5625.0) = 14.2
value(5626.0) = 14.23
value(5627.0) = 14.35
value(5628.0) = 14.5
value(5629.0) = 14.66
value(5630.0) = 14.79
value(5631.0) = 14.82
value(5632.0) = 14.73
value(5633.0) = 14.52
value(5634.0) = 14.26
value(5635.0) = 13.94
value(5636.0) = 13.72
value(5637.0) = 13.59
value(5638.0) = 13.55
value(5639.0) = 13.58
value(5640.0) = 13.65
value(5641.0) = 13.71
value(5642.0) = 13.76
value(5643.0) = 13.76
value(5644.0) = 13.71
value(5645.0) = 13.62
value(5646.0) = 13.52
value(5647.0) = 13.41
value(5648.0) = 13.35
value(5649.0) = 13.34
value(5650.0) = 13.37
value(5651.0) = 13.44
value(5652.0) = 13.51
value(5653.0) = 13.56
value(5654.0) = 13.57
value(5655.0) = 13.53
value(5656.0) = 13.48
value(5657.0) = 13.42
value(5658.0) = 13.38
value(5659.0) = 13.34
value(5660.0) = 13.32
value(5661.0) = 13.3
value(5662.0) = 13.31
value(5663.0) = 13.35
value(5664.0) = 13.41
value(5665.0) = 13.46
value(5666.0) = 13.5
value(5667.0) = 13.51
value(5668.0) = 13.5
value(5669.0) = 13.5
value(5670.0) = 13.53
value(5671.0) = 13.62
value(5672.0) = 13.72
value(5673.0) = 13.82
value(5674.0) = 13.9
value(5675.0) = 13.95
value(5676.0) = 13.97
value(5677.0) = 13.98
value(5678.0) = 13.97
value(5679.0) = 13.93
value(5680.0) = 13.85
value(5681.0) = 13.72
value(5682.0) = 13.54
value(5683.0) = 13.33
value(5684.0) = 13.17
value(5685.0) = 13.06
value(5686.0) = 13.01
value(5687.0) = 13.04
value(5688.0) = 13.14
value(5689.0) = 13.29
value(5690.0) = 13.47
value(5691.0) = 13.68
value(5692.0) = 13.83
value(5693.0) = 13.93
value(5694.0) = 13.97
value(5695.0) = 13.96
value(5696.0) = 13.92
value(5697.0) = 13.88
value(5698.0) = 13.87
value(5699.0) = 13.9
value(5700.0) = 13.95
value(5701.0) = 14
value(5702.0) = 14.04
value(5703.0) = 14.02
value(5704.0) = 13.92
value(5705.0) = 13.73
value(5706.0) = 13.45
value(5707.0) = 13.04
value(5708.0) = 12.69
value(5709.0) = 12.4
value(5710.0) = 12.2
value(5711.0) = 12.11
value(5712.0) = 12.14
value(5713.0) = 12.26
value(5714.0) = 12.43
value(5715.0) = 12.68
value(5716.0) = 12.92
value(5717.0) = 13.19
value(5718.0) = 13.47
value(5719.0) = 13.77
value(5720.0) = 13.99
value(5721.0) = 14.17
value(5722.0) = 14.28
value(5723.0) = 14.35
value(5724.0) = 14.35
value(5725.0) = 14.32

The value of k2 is 5615.0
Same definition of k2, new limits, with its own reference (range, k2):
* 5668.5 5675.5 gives 5669.0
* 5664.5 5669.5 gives 5665.0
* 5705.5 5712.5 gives 5711.0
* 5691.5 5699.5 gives 5692.0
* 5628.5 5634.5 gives 5634.0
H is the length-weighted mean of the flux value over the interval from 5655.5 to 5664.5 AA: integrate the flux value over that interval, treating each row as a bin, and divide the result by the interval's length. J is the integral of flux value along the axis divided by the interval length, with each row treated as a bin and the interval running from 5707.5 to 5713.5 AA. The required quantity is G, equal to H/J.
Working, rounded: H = 13.4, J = 12.3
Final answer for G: 1.09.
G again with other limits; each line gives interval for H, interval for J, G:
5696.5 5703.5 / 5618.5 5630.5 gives 0.98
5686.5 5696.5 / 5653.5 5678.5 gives 1.00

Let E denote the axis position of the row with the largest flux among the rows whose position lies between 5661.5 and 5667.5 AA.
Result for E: 5667.0 AA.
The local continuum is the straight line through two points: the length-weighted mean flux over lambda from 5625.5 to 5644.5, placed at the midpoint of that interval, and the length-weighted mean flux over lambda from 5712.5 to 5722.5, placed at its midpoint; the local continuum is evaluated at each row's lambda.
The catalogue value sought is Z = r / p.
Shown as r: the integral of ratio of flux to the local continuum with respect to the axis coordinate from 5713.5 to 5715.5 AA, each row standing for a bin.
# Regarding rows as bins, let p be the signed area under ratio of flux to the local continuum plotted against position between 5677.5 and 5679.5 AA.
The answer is 0.92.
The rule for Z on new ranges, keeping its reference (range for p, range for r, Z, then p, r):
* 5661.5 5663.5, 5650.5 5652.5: 1.00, 1.93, 1.93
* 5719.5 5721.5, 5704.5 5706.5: 0.95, 2.12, 2.02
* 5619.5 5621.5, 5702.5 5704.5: 1.05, 1.99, 2.08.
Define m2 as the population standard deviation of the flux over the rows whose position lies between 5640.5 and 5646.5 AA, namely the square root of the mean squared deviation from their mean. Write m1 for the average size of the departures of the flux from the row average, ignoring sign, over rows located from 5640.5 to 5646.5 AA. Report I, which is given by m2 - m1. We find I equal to 0.012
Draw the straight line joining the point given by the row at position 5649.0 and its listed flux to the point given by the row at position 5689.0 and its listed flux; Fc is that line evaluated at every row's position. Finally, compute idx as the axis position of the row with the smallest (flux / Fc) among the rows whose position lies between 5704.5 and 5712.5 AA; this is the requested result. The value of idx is 5711.0 AA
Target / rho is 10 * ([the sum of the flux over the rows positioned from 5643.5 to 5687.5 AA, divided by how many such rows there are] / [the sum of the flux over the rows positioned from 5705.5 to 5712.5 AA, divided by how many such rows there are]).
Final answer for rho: 10.7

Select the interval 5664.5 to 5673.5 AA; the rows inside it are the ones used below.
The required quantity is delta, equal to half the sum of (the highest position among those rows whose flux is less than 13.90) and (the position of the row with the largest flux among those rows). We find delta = 5673.0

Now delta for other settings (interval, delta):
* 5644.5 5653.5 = 5649.0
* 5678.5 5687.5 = 5683.0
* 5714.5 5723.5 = 5721.0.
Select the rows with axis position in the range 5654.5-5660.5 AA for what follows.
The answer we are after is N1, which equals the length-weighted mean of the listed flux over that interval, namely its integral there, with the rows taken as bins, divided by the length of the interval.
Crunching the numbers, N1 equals 13.4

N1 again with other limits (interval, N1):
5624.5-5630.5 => 14.5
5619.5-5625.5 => 14.2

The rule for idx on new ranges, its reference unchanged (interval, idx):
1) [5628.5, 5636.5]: 5636.0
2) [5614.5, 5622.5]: 5615.0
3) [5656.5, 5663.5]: 5661.0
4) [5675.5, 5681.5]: 5681.0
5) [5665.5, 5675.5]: 5666.0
